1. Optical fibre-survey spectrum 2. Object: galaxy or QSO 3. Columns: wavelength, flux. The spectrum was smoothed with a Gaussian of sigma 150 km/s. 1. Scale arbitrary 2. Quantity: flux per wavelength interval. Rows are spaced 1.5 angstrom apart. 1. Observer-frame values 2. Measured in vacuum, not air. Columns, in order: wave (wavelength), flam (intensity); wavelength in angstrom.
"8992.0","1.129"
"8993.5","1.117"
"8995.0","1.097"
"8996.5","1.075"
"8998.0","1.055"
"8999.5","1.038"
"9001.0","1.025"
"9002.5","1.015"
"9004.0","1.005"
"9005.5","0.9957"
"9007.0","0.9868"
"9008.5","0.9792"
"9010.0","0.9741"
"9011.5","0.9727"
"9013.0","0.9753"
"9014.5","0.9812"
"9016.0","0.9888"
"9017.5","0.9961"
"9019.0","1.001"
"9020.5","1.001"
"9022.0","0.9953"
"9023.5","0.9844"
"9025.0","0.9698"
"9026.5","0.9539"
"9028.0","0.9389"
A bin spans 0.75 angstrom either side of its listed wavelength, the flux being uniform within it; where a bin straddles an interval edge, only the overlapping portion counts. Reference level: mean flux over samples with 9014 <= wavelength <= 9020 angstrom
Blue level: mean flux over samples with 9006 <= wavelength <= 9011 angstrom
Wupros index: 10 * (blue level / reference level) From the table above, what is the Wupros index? 9.9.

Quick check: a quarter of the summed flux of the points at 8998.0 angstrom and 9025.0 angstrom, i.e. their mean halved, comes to 0.506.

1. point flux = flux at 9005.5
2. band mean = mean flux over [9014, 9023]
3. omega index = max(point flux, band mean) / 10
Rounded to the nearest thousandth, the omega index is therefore 0.100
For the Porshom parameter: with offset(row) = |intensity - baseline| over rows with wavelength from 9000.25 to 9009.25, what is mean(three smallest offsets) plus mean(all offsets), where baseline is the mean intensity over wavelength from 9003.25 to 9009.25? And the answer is 0.022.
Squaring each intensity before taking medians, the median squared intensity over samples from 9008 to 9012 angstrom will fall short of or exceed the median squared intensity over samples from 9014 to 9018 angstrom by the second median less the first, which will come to 0.03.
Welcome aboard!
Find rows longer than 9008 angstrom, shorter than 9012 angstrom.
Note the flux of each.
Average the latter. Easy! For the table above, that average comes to 0.98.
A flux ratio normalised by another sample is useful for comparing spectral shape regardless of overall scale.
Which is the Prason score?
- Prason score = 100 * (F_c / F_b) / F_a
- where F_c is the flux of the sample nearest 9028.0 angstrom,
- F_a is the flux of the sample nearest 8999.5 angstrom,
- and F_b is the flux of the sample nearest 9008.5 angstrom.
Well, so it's 92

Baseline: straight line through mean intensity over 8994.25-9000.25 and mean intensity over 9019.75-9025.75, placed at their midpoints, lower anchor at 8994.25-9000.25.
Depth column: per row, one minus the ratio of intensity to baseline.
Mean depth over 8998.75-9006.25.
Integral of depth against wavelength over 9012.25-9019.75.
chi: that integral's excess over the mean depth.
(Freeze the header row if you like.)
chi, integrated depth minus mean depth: 0.11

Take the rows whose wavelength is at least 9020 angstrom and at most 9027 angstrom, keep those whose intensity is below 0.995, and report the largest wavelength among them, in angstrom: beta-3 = 9026.5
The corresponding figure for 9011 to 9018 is 9016.0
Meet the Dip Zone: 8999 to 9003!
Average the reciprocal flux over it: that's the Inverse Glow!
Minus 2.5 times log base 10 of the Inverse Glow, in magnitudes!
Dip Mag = 0.028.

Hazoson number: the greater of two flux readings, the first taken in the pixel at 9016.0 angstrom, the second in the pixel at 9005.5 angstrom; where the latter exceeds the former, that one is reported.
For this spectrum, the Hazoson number 1.00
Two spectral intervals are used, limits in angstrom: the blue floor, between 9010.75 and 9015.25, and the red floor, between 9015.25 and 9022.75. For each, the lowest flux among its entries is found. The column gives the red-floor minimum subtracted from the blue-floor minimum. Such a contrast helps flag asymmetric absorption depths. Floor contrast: -0.016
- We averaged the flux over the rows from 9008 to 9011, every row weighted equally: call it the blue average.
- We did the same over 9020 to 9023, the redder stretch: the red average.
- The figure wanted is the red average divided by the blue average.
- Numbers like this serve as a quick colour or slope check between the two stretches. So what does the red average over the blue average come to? 1.02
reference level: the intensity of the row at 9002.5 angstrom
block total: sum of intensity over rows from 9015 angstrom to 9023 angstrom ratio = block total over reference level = 4.9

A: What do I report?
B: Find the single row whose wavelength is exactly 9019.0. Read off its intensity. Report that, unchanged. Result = 1.001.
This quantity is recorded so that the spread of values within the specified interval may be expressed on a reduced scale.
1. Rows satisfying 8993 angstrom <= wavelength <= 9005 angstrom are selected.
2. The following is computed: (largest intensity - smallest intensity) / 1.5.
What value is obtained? 0.075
